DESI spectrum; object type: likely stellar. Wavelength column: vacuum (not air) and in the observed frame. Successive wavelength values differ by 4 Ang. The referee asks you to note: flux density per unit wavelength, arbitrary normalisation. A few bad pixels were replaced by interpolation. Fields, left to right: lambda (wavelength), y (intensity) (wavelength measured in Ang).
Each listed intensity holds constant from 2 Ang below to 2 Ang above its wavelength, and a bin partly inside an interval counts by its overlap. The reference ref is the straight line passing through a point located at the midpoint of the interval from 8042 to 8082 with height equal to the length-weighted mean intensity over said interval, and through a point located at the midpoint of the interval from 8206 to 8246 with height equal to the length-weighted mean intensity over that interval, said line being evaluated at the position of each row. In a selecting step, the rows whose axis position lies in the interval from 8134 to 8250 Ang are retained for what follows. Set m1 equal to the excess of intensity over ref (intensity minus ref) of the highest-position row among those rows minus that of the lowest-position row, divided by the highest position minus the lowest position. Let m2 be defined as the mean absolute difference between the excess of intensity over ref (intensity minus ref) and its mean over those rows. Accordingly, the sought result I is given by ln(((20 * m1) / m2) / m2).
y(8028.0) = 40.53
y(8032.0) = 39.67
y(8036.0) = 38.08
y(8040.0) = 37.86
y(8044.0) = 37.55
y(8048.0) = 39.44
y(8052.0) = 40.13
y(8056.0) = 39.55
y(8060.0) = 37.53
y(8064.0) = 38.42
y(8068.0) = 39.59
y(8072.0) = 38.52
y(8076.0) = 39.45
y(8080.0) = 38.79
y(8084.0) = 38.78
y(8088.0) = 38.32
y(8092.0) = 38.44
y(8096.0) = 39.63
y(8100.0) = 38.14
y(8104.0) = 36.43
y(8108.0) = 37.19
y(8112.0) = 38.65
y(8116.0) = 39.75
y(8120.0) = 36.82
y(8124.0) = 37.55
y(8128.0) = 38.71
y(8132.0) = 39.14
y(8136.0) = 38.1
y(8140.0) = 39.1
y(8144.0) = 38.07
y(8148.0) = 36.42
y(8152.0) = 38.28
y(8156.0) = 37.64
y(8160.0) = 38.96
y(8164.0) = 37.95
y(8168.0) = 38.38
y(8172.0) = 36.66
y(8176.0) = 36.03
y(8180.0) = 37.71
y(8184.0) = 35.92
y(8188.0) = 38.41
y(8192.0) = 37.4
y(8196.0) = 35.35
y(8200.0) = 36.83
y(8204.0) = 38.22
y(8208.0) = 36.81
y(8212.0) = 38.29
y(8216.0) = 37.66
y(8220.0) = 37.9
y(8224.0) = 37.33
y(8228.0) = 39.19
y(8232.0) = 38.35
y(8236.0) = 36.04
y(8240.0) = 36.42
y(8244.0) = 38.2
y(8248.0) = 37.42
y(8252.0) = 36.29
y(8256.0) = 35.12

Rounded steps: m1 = 0.002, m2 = 0.80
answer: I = -2.9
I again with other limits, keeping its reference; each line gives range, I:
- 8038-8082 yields 0.0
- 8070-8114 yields -0.5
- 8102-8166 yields 0.0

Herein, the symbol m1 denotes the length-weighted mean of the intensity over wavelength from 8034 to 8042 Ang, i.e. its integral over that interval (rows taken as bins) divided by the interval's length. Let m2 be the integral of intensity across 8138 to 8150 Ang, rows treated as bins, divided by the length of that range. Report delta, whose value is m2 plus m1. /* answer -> 75.8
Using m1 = 38.0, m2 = 37.9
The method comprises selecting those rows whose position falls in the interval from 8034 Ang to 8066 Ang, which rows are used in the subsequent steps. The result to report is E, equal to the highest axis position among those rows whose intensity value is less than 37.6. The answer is 8060.0 Ang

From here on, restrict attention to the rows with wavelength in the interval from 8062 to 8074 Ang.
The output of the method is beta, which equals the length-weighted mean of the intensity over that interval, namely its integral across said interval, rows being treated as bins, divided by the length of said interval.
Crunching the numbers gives 38.8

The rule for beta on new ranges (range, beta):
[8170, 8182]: 36.8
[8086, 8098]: 38.8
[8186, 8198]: 37.1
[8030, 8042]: 38.5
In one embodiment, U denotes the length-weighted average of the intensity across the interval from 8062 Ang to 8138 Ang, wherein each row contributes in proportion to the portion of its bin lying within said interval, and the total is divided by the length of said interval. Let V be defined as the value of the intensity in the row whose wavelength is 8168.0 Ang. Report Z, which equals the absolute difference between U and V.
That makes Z 0.1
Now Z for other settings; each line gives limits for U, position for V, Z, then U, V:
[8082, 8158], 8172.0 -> 1.5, 38.2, 36.66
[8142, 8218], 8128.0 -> 1.3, 37.4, 38.71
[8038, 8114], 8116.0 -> 1.2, 38.5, 39.75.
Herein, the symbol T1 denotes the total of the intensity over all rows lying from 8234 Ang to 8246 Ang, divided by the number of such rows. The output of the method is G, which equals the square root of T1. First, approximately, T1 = 36.9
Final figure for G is 6.07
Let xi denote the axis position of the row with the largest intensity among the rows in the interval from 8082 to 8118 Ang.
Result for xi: 8116.0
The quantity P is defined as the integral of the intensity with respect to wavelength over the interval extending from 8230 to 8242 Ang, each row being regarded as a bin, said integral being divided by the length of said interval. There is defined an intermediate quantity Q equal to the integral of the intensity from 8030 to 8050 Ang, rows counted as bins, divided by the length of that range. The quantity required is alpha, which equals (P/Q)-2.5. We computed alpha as -1.54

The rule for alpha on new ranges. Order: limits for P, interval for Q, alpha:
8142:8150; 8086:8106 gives -1.52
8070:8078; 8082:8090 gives -1.49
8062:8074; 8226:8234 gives -1.50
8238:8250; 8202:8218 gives -1.51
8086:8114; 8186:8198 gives -1.47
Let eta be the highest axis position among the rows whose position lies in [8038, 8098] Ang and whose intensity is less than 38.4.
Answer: 8088.0 Ang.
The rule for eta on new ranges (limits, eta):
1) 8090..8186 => 8184.0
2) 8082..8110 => 8108.0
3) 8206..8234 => 8232.0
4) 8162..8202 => 8200.0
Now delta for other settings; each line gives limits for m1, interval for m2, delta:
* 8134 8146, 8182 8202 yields 75.2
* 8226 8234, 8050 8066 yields 77.7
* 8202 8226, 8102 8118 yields 75.7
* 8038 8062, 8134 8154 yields 76.7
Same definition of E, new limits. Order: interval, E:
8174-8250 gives 8248.0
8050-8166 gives 8148.0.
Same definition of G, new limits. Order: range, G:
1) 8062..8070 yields 6.25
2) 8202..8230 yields 6.16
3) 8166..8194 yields 6.10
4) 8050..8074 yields 6.24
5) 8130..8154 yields 6.18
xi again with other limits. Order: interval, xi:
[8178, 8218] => 8188.0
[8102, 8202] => 8116.0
